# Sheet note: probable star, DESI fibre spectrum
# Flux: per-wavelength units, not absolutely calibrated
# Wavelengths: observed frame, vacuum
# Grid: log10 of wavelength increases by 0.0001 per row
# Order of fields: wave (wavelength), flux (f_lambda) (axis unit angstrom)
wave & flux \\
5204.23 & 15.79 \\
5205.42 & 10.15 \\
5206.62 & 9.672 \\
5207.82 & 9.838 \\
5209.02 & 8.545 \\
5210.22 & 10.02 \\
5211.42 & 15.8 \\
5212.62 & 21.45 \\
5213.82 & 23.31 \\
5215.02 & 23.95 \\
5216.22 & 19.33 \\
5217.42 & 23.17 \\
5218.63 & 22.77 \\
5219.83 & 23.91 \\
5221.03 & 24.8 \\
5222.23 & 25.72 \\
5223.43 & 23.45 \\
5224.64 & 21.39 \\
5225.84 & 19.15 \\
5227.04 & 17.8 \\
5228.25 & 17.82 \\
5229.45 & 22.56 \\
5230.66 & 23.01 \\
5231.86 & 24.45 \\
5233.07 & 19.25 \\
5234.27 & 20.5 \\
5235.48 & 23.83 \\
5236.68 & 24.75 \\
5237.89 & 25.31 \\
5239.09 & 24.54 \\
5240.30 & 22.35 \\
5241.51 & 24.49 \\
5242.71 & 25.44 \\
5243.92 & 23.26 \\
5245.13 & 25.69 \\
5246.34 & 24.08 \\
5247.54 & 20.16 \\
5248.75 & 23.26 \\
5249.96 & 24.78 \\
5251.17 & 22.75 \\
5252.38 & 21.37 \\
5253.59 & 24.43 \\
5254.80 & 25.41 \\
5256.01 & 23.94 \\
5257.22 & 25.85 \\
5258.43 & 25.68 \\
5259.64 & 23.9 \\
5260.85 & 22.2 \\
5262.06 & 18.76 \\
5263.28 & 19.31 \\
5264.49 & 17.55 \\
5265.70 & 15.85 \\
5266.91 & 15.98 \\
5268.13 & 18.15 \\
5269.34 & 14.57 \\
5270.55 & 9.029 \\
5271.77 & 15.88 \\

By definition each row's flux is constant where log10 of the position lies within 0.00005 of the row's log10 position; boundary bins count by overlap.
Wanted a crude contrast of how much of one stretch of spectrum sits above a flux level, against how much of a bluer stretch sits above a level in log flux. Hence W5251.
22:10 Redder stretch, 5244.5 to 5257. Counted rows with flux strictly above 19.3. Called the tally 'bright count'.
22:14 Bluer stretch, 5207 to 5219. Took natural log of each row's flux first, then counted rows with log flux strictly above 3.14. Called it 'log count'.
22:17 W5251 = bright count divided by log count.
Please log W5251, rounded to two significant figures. 3.3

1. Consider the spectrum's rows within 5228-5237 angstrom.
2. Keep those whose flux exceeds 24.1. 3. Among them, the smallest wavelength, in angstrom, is 5231.86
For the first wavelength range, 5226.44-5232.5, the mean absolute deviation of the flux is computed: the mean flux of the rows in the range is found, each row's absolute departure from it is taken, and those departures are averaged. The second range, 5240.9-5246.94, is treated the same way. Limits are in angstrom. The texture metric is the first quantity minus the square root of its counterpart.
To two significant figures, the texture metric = 1.8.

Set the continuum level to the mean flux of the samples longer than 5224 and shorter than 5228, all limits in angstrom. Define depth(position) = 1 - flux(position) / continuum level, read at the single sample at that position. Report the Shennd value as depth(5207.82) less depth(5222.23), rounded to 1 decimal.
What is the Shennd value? 0.8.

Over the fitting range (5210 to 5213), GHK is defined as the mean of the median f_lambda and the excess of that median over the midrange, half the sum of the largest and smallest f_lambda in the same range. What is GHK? 7.9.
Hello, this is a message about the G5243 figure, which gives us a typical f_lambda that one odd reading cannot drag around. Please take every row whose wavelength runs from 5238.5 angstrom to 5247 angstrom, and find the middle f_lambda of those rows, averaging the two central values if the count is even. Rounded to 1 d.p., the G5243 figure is 24.5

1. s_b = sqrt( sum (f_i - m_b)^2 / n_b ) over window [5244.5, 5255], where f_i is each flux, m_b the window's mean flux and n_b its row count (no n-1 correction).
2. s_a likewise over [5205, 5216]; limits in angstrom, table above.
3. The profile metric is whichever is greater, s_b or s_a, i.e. 6.1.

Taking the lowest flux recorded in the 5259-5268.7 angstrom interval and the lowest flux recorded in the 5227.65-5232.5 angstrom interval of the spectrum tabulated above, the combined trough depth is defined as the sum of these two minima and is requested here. 33.7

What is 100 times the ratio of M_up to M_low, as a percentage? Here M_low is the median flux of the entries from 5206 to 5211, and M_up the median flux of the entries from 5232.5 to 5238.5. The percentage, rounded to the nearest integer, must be 244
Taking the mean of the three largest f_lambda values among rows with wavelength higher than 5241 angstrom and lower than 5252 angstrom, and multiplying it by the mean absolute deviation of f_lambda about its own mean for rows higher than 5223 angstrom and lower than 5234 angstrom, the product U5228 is 56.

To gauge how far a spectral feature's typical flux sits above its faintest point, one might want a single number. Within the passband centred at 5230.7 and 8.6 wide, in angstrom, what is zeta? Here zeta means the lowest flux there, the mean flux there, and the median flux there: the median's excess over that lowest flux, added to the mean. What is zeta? 23.5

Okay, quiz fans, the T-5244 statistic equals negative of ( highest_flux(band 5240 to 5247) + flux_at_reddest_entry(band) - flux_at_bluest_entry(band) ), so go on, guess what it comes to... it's -27.4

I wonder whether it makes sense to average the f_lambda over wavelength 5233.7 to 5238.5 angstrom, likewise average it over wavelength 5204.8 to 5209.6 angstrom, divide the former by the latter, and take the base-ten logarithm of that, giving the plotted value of 0.39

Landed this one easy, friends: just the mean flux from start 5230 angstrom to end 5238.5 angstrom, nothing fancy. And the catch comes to 23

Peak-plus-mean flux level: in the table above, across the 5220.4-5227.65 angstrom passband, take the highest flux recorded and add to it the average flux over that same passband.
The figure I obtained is 47.8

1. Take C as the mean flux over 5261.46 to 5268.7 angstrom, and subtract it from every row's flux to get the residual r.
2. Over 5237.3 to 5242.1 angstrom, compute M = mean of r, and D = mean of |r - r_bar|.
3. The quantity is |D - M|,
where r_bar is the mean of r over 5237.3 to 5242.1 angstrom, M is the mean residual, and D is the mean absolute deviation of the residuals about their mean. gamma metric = 6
